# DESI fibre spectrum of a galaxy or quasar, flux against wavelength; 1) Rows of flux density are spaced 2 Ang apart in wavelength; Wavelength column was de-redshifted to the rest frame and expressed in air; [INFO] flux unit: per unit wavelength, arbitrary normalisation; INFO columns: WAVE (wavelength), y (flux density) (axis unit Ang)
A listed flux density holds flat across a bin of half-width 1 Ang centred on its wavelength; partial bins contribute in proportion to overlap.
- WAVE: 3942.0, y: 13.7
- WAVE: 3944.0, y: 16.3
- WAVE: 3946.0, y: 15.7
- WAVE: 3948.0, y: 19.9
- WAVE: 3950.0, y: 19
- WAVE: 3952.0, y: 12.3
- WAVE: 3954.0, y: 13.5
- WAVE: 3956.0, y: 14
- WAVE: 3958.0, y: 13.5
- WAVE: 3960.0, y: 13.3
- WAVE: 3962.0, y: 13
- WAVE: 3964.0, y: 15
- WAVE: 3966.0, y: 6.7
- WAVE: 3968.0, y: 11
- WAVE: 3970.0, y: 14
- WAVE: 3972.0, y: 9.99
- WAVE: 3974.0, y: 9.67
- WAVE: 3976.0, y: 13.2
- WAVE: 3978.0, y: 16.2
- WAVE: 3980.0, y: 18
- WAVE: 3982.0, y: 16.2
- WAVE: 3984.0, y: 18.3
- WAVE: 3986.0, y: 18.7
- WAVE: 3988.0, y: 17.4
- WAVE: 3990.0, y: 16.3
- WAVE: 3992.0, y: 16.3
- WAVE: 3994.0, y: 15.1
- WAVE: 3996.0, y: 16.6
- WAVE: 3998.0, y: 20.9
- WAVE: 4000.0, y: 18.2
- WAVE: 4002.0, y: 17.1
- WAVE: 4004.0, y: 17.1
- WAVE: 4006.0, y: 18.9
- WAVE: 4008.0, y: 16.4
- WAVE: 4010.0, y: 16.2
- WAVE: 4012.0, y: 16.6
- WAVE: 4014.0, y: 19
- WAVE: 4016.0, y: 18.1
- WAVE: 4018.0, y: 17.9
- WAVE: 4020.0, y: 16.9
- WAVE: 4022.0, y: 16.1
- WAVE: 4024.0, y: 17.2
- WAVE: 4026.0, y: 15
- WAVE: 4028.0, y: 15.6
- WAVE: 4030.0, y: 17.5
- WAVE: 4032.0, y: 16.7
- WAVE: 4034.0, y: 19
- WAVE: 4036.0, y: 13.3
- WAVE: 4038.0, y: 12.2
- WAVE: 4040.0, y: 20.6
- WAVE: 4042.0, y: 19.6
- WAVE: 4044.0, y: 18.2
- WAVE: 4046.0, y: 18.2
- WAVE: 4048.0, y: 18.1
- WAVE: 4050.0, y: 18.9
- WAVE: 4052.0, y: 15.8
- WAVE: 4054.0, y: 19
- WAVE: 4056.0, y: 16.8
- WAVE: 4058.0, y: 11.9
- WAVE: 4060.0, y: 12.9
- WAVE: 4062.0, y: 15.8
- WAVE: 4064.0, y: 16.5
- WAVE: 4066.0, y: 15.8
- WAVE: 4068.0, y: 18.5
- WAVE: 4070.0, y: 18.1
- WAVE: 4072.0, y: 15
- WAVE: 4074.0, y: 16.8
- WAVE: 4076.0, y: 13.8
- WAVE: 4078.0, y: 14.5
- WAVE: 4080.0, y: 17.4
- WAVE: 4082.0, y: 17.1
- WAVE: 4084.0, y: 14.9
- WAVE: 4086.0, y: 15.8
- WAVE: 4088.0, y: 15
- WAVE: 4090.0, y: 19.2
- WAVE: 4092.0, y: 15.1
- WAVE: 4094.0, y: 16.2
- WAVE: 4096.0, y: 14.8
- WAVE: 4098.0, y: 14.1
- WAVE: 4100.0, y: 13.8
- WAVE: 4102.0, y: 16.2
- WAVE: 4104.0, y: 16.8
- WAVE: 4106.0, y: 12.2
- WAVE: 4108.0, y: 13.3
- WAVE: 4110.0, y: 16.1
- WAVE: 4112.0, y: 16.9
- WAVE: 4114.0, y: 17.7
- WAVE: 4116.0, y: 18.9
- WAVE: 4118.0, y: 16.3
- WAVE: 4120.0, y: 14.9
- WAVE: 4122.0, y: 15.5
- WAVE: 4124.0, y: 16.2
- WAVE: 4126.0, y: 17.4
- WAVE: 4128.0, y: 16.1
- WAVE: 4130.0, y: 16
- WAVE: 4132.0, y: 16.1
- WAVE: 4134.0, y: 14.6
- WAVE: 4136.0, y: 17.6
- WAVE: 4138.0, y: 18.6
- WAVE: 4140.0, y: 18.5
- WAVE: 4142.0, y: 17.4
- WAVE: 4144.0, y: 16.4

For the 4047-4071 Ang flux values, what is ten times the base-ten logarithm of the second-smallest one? 11.1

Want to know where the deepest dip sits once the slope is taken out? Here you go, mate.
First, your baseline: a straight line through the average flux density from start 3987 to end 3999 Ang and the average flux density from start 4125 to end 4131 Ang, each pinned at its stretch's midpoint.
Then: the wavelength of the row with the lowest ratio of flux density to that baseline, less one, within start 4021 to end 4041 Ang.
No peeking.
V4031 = 4038.0 Ang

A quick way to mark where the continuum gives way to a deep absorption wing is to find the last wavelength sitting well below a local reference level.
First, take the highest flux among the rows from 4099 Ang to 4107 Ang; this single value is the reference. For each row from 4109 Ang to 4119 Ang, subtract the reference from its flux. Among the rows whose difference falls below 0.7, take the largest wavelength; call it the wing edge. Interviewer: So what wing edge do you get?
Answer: 4118.0 Ang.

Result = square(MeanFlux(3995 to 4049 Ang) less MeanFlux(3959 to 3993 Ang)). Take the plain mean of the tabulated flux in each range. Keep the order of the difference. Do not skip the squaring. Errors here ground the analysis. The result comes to 9.0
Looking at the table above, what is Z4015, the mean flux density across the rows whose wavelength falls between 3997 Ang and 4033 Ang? 17.3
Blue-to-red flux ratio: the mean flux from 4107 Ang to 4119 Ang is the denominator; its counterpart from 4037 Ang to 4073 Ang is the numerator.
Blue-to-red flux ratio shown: 1.01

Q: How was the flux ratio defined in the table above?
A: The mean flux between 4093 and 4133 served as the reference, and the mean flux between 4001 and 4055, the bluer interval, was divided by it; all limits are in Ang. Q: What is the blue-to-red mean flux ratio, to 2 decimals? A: 1.09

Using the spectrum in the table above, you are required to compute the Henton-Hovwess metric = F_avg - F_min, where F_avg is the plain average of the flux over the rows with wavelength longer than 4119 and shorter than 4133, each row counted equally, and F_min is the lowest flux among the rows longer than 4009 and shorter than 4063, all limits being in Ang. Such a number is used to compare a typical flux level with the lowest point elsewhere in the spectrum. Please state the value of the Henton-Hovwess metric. 4.1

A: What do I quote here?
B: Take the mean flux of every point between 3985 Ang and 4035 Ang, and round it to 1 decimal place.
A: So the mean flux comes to 17.2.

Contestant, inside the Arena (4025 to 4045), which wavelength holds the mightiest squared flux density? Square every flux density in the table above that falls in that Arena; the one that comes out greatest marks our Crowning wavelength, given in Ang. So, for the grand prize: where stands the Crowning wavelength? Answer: 4040.0 Ang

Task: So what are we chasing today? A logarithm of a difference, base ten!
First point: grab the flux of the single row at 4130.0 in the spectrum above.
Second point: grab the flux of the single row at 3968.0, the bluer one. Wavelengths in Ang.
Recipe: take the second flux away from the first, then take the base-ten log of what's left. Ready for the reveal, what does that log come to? 0.70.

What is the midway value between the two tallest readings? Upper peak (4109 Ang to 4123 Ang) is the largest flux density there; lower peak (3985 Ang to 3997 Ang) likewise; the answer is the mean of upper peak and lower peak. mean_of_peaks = 18.8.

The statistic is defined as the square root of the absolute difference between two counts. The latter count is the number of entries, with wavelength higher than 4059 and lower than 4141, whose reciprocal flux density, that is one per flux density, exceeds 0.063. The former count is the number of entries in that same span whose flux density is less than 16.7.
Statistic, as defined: 3.00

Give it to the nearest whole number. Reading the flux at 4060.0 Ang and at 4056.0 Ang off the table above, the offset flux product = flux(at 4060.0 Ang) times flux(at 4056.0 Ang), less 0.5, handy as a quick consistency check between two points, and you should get 216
